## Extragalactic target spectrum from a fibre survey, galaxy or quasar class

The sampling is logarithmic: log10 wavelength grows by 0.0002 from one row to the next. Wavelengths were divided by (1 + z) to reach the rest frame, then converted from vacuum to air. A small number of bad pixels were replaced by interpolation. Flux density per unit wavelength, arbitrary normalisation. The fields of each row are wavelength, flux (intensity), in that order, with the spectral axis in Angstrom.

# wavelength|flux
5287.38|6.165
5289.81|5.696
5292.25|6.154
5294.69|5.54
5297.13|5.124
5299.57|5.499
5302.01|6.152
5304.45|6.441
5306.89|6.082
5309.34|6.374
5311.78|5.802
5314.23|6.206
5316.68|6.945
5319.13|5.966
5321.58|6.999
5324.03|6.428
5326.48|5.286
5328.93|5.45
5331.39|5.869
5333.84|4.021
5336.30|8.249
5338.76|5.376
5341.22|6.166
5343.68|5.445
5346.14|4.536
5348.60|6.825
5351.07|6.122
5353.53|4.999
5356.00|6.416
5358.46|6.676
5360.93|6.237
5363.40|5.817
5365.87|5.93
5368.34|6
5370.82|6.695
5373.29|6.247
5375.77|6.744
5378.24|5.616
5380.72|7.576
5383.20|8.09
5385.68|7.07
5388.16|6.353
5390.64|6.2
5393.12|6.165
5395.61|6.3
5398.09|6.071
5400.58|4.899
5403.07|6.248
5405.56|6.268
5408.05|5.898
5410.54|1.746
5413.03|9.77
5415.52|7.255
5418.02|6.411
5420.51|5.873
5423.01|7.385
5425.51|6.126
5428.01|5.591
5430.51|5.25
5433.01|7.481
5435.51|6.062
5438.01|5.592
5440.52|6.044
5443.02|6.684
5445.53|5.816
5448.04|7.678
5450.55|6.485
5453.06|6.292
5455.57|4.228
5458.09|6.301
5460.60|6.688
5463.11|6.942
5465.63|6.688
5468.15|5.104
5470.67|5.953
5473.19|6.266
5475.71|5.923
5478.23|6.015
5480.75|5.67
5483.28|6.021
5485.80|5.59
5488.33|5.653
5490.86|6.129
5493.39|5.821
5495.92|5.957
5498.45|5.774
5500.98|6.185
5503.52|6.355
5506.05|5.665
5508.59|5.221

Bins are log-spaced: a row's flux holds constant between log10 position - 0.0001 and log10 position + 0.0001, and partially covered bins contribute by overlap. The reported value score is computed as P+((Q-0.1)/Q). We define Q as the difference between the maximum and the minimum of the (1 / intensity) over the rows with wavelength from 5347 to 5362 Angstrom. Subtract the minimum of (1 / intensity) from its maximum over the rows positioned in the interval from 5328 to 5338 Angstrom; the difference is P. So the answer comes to -0.7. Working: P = 0.13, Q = 0.054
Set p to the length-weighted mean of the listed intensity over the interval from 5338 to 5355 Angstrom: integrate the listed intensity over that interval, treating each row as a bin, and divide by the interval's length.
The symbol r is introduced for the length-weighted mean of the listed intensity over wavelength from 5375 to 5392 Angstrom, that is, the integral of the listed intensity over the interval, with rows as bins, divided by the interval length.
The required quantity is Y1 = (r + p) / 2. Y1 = 6.2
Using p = 5.7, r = 6.8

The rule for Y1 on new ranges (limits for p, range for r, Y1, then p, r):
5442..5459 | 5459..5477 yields 6.2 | 6.2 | 6.2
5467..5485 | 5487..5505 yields 5.9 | 5.9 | 6.0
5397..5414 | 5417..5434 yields 6.0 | 5.8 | 6.3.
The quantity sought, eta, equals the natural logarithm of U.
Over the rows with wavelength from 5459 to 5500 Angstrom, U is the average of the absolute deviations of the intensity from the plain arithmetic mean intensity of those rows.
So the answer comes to -1.1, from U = 0.33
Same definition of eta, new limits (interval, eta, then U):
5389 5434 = -0.1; 0.87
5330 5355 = -0.1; 0.89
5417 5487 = -0.6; 0.54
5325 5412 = -0.3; 0.74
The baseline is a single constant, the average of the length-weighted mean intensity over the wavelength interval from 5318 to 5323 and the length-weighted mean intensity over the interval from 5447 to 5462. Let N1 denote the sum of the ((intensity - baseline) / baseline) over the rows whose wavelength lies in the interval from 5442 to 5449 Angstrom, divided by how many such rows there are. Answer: 0.05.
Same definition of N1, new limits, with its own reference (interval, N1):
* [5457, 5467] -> 0.04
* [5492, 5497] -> -0.08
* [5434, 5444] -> -0.04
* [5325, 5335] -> -0.19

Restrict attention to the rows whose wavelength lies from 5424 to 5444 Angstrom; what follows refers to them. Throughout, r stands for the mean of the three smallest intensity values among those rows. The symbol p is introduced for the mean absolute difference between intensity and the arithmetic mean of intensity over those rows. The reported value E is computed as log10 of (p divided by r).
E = -1.04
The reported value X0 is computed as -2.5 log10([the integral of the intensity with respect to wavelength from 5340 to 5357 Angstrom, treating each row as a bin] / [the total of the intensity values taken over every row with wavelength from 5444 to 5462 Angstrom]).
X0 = -0.88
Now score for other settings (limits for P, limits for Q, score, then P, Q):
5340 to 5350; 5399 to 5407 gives -1.2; 0.07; 0.045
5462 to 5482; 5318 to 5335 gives 0.1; 0.05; 0.106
